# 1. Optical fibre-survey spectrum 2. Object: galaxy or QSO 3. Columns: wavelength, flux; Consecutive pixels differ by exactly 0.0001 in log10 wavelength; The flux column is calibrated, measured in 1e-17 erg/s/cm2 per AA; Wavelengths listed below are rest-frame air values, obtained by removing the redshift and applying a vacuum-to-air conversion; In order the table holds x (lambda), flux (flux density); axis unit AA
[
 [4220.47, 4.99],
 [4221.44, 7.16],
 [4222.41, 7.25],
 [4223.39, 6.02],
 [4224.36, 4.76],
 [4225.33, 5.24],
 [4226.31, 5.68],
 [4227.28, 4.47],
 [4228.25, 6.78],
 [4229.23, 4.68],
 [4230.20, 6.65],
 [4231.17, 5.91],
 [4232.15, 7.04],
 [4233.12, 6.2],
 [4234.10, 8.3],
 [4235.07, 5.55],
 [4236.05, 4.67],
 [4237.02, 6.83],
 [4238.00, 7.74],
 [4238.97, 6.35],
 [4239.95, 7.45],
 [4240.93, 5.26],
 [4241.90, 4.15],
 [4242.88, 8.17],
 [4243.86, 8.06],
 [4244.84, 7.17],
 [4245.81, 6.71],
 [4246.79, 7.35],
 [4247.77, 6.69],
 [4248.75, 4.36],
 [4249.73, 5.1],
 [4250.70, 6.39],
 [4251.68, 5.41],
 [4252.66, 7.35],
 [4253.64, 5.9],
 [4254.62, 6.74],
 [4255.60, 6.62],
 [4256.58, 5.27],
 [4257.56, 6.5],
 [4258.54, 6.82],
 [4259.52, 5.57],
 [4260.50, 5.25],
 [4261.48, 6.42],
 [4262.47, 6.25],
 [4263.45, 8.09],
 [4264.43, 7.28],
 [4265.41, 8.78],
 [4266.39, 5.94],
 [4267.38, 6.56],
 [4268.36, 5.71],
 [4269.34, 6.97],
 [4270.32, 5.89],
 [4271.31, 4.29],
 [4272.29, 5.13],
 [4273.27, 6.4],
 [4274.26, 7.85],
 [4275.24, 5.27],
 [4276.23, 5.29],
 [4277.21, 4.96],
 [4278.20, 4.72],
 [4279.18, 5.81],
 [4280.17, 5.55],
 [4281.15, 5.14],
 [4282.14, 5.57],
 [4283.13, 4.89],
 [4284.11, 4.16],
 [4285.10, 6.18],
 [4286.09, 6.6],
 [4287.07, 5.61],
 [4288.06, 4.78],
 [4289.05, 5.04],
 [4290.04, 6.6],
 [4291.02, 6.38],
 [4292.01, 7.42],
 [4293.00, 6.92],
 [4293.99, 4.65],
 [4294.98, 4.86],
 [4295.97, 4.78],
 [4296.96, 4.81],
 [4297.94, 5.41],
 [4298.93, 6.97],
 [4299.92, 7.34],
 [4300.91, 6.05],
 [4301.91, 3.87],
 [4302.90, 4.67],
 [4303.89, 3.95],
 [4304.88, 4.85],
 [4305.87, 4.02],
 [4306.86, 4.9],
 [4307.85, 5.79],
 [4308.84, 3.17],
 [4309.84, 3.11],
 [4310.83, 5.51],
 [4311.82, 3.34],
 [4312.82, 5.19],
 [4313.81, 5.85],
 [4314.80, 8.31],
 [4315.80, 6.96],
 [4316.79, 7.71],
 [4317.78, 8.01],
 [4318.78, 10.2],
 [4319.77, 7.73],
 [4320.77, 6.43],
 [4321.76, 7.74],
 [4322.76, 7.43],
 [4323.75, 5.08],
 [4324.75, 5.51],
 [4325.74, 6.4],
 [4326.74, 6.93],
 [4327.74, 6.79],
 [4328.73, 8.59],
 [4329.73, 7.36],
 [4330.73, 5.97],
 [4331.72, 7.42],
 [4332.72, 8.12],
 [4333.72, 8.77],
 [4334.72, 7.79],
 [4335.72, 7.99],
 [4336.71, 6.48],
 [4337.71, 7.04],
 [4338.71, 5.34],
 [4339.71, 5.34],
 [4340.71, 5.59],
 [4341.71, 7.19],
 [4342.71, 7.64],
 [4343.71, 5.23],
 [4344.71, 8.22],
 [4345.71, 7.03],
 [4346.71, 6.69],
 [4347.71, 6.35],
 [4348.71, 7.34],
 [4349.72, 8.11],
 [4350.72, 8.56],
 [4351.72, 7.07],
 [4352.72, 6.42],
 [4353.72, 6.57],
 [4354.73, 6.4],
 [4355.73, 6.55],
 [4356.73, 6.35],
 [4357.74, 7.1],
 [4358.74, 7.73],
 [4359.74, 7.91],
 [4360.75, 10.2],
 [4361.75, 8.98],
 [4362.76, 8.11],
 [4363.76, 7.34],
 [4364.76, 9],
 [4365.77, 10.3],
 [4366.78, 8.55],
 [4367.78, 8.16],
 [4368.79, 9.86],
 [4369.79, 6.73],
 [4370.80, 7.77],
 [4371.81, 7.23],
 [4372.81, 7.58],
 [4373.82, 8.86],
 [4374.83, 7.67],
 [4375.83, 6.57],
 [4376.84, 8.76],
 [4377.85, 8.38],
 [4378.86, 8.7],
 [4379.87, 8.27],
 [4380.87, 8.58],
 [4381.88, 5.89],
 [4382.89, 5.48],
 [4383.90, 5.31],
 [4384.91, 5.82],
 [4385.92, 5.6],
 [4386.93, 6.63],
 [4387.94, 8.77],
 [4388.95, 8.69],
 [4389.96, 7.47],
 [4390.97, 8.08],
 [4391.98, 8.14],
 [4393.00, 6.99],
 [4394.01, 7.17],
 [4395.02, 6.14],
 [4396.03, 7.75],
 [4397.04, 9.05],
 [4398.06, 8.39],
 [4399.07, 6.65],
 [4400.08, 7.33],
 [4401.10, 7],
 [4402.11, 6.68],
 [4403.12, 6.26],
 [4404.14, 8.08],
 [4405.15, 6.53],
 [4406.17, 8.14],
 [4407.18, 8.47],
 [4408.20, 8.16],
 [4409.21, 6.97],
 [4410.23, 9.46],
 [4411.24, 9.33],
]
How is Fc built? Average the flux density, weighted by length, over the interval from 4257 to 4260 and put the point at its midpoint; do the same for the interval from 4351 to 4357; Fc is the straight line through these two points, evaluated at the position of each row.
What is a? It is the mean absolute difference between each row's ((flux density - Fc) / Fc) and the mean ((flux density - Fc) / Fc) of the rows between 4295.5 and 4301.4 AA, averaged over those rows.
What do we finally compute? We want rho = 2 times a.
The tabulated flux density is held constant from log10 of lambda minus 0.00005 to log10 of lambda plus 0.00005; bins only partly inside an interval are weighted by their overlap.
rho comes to 0.28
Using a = 0.138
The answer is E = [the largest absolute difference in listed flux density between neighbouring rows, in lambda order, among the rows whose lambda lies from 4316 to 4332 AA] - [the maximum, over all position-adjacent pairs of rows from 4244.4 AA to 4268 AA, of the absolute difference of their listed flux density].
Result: -0.37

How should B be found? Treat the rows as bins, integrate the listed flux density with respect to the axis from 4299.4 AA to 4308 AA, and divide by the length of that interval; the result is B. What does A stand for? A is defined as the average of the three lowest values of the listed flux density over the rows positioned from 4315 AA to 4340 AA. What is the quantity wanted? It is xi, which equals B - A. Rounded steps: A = 5.3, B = 5.0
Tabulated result -0.2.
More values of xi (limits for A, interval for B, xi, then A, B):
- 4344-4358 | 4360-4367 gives 2.5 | 6.4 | 8.9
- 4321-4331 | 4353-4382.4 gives 2.4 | 5.5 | 7.9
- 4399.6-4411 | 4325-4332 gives 0.5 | 6.5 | 7.0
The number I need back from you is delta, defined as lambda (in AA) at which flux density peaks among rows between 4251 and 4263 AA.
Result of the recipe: 4252.66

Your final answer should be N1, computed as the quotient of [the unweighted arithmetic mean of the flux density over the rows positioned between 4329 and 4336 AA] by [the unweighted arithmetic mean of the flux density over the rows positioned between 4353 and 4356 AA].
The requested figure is 1.17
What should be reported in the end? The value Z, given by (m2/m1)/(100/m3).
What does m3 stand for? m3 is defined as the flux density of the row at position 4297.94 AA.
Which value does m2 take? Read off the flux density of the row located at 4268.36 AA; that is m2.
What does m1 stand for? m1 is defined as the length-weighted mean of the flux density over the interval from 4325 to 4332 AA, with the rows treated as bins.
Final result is 0.044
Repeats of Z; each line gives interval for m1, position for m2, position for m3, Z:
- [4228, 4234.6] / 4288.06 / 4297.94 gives 0.040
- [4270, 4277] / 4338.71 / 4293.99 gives 0.044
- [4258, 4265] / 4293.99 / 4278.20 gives 0.033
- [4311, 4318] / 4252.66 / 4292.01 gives 0.085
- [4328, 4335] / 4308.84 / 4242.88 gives 0.034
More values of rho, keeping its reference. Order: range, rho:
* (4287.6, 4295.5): 0.31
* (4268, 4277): 0.26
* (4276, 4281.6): 0.10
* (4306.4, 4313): 0.32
